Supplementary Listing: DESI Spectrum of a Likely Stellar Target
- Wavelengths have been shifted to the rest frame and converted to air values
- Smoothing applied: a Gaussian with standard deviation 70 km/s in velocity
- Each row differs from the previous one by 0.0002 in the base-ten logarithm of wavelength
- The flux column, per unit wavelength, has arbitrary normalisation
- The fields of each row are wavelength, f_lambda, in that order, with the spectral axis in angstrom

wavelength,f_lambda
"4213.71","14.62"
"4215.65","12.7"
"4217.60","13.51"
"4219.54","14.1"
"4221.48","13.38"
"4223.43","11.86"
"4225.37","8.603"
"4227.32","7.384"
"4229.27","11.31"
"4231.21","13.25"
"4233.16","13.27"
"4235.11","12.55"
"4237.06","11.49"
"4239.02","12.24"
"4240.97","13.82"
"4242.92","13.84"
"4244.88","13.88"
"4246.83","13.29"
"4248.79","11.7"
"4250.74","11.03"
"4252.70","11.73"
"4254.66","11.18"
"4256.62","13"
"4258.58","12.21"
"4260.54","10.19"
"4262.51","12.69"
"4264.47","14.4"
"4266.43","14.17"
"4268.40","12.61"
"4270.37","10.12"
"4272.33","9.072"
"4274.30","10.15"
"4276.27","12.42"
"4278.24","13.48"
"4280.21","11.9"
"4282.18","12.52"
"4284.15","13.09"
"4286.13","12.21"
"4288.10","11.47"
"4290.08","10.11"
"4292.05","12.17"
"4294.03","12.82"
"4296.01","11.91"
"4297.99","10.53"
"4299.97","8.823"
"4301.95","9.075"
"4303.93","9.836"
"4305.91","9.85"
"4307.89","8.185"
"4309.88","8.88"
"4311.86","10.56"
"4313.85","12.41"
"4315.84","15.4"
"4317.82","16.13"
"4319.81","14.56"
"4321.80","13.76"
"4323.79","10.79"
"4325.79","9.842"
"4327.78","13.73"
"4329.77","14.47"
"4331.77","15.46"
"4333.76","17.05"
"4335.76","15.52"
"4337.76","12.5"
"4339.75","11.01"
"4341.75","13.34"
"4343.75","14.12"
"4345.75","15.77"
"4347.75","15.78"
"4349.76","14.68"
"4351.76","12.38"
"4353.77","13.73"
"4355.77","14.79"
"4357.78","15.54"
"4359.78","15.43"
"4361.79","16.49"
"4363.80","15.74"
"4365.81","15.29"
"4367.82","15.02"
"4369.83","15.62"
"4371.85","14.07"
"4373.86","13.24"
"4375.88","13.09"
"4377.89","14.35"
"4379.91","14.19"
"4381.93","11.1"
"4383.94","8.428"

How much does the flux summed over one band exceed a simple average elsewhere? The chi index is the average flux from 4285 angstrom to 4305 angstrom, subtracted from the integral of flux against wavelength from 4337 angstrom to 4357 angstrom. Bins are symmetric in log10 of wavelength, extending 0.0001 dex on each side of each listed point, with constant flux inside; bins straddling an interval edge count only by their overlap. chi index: 266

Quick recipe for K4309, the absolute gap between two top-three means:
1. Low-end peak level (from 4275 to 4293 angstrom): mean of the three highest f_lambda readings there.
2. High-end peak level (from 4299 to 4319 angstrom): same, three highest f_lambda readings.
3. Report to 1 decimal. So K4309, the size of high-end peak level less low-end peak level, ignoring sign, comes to 1.6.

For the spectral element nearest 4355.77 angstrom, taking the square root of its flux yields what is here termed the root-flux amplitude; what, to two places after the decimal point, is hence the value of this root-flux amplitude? 3.85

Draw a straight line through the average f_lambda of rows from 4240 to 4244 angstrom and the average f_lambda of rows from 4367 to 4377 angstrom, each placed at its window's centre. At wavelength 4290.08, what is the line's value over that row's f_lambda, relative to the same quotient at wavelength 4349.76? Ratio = 1.4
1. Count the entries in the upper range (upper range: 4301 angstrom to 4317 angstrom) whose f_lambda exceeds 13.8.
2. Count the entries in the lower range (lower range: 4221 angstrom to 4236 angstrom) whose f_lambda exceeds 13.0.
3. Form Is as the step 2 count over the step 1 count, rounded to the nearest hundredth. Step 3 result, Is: 3.00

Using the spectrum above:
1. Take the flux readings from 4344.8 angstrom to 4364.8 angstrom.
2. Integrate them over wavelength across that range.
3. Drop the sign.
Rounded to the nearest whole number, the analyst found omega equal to 301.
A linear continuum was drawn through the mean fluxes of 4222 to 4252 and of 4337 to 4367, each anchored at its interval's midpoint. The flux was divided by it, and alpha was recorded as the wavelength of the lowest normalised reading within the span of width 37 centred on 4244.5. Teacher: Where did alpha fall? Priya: 4227.32 angstrom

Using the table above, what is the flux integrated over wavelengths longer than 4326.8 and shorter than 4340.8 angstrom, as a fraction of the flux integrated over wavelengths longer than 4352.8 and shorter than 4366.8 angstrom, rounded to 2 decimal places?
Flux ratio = 0.93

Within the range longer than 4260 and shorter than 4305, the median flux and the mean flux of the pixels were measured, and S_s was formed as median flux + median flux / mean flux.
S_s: 12.9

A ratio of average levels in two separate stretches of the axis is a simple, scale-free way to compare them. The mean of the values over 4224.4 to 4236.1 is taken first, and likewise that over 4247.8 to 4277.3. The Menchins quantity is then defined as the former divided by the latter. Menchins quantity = 0.94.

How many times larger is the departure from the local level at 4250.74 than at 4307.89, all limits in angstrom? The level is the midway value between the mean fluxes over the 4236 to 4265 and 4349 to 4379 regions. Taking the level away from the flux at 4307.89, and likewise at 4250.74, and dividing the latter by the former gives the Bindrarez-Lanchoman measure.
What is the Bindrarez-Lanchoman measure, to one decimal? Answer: 0.5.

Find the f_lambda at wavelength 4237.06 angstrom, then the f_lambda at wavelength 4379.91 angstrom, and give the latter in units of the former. 1.2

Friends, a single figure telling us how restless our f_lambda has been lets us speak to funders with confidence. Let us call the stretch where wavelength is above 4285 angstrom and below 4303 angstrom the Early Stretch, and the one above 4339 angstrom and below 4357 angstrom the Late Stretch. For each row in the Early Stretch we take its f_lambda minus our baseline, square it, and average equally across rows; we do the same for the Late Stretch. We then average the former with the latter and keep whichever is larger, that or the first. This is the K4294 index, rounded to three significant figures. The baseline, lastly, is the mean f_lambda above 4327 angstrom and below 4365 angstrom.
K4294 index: 14.8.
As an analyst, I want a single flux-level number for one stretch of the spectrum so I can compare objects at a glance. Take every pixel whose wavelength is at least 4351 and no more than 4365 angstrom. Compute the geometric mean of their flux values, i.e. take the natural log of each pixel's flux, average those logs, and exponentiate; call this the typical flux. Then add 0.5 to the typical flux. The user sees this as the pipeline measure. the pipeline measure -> 15.3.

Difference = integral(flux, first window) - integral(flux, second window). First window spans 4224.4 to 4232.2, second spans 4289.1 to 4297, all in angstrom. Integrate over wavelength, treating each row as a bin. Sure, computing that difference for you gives -14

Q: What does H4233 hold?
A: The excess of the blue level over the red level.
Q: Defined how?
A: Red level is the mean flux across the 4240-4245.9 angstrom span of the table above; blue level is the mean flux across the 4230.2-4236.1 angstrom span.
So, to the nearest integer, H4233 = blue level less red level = -1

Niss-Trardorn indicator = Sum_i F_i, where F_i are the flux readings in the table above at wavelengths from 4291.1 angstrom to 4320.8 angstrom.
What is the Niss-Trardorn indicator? 171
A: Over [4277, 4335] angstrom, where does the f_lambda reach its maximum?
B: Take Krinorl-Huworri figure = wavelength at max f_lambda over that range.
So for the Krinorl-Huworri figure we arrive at 4333.76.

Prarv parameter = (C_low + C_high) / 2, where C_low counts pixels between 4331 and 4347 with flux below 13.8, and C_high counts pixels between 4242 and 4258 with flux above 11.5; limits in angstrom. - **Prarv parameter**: 4.5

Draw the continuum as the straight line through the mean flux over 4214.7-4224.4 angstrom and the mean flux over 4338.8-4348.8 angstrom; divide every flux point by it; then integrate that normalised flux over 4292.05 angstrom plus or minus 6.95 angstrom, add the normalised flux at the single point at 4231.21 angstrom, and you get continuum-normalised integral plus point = 12.8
